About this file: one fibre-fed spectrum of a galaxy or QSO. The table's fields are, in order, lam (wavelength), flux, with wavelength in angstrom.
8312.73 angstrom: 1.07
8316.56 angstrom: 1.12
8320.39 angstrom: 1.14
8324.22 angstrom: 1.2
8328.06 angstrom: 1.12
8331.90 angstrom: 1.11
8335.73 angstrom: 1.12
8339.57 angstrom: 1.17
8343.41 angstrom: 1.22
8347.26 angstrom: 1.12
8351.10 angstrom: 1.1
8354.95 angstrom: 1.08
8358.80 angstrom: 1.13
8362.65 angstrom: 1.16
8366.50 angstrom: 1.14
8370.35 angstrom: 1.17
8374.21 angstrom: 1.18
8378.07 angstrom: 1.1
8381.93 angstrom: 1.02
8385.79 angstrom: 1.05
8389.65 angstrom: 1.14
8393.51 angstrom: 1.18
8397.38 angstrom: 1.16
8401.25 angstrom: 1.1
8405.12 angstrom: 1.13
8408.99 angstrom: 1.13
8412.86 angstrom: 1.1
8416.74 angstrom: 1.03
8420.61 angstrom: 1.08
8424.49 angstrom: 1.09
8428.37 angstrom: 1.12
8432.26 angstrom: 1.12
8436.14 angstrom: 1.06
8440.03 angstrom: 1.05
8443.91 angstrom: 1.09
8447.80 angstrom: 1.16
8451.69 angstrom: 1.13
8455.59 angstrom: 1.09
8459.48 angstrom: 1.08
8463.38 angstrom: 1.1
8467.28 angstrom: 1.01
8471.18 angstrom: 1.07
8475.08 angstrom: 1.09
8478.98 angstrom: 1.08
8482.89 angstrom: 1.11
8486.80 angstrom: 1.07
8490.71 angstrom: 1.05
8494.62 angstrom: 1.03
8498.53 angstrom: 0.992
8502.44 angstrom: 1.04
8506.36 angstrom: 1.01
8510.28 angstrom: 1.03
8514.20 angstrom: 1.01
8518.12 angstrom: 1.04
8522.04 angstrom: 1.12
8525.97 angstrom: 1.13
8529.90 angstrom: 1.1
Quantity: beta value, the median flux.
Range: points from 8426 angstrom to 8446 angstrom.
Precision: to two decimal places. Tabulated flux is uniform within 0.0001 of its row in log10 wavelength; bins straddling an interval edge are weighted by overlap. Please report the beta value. 1.09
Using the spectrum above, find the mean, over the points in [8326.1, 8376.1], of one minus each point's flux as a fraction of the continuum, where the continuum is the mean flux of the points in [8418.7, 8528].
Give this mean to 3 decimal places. -0.062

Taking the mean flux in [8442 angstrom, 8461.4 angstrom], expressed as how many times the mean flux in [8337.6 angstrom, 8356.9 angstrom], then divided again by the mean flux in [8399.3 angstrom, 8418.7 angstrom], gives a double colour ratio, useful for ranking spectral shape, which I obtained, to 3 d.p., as 0.888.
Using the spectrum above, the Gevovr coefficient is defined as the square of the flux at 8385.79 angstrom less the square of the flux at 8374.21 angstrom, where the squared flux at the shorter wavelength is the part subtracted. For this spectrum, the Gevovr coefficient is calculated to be -0.29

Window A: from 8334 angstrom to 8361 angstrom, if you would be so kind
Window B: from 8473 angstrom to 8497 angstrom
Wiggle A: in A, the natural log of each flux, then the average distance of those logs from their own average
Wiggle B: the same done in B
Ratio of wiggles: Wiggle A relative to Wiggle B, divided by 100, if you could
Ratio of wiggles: 0.015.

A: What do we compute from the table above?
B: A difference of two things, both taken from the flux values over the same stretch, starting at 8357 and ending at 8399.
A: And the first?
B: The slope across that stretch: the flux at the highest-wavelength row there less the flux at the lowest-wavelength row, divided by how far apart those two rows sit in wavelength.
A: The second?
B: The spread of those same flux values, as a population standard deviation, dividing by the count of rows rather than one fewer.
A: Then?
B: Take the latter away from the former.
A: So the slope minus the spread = -0.050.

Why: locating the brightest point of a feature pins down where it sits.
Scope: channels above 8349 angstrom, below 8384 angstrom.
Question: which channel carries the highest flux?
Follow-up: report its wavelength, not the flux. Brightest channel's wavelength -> 8374.21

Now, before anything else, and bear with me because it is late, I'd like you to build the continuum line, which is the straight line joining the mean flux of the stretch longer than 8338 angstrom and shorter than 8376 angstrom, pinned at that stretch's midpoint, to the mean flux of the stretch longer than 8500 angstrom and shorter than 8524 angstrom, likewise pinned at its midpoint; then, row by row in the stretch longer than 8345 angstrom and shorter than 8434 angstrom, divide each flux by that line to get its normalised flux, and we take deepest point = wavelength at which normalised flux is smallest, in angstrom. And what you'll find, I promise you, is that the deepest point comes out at 8381.93 angstrom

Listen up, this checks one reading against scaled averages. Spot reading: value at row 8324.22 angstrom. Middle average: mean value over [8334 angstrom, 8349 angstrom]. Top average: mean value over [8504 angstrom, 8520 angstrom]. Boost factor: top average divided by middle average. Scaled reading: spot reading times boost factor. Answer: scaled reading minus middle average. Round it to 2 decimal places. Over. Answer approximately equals -0.10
